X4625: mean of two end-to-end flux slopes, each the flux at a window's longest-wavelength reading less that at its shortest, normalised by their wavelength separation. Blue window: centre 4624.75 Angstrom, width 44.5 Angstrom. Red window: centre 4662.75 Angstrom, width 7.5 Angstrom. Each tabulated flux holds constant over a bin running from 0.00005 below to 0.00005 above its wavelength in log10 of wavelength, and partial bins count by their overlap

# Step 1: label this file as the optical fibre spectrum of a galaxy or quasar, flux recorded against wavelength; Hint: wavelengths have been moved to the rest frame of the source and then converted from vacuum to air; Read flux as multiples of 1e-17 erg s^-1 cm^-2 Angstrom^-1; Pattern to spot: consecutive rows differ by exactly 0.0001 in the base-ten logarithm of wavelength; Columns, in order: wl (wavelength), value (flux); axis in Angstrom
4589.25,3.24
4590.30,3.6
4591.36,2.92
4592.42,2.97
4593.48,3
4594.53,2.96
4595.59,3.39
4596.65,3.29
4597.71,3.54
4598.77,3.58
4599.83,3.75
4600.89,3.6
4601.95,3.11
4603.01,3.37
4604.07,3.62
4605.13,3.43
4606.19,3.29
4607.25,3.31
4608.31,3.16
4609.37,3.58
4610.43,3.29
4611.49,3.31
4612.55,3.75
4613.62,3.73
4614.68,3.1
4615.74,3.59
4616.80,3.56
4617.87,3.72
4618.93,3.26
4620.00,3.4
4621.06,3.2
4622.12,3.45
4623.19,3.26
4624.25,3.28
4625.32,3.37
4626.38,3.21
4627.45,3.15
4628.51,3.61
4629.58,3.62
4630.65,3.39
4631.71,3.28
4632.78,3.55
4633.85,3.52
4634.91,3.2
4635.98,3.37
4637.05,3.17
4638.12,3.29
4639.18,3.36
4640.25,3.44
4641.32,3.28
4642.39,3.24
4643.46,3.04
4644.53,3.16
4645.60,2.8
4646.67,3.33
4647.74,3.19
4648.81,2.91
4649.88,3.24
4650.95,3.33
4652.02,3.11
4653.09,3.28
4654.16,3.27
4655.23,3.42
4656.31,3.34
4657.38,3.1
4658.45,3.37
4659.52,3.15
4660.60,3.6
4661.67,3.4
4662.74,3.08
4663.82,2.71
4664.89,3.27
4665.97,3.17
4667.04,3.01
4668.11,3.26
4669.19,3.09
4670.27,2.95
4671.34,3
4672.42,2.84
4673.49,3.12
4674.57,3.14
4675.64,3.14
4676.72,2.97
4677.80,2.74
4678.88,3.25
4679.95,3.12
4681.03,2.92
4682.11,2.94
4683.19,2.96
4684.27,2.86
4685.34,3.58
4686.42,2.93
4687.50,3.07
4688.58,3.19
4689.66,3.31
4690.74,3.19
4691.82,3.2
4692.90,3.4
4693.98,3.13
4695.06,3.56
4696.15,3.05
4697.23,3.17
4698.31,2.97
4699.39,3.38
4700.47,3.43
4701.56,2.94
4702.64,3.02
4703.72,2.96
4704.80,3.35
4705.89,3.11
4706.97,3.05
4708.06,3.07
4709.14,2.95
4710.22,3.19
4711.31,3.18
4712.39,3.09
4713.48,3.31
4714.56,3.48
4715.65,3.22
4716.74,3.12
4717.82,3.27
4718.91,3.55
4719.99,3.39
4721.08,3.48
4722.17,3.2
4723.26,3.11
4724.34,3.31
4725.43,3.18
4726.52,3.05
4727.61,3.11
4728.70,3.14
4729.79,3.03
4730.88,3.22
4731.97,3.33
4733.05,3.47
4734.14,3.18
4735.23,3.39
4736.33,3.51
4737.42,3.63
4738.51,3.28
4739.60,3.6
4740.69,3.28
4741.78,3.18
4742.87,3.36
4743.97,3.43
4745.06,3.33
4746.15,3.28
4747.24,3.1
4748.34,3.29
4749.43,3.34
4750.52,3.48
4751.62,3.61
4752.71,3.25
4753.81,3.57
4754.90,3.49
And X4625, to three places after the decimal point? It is 0.001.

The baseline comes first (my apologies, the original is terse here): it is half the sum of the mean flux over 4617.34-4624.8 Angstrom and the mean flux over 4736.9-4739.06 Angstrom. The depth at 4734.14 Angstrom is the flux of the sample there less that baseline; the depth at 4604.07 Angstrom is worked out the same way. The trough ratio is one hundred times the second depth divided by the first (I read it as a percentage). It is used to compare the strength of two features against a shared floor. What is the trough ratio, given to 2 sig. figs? -90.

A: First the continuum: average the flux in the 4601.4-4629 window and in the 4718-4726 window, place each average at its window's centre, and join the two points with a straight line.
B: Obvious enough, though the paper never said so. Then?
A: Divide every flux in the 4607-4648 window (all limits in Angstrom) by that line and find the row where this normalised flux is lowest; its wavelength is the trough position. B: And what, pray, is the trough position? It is 4645.60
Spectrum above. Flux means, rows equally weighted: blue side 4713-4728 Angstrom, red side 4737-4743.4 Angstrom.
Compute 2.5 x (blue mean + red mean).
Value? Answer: 16.6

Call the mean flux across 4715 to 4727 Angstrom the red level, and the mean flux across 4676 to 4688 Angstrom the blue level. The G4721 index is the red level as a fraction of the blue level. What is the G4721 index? 1.08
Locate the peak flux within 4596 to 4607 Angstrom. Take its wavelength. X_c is 4599.83 Angstrom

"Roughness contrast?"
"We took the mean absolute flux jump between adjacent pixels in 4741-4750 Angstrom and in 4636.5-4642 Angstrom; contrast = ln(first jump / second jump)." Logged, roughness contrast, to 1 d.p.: 0.1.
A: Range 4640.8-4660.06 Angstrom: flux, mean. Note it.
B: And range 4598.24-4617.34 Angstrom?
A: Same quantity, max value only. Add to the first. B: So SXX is 6.95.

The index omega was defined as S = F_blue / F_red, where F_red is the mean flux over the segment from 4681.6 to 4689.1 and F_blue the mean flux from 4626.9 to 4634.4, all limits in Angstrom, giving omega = 1.12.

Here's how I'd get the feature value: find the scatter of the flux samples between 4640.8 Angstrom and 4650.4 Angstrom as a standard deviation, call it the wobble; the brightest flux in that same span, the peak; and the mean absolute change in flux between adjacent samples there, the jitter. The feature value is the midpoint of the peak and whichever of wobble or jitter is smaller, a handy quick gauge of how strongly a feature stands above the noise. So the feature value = 1.75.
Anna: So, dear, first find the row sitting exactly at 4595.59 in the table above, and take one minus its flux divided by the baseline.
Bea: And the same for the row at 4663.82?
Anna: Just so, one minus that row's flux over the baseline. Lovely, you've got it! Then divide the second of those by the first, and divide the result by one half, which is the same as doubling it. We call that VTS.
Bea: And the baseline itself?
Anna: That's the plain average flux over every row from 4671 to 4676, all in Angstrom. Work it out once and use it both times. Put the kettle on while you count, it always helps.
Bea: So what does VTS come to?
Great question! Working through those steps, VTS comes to -2.0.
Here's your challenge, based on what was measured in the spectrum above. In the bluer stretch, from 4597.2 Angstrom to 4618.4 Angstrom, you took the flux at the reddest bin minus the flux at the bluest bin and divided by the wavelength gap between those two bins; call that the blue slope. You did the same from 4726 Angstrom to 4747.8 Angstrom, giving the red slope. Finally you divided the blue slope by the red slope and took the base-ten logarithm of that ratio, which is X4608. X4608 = 0.6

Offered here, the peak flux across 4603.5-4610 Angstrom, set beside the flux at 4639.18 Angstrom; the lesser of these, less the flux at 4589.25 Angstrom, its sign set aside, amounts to 0.1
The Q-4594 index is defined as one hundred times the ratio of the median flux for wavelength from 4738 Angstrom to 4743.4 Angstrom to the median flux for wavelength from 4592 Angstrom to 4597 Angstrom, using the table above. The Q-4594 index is 109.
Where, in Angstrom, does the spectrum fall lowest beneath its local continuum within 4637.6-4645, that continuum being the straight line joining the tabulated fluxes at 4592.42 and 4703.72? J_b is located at 4643.46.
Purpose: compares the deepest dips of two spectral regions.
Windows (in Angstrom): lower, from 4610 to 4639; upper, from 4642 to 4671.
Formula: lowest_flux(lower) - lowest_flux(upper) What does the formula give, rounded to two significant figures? 0.39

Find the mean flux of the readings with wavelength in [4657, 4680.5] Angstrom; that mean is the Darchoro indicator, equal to 3.11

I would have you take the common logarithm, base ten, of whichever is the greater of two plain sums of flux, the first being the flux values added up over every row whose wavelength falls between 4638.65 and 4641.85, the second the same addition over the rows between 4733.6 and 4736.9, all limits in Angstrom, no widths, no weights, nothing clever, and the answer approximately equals 1.00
